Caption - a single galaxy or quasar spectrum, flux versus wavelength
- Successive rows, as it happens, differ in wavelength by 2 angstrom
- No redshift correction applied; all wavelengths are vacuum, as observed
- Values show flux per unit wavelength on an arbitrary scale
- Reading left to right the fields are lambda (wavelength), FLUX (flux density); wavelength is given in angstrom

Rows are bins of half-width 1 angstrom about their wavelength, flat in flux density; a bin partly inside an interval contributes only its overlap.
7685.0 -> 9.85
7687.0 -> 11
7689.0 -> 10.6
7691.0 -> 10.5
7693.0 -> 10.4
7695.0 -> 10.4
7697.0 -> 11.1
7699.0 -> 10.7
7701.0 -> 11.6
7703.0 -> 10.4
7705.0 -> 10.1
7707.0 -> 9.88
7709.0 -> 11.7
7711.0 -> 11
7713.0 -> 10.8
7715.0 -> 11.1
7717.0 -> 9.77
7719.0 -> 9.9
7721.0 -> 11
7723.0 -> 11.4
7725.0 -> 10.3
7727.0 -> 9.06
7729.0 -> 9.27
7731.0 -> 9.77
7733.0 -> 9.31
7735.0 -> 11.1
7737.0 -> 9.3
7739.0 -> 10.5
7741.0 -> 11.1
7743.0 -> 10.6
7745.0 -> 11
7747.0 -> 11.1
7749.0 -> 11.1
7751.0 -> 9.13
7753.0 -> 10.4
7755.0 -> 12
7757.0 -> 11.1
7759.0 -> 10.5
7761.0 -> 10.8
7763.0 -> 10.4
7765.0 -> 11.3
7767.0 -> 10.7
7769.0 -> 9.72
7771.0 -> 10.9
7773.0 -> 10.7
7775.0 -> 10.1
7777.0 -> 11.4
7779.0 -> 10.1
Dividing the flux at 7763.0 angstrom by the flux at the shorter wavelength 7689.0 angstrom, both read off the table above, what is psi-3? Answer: 0.98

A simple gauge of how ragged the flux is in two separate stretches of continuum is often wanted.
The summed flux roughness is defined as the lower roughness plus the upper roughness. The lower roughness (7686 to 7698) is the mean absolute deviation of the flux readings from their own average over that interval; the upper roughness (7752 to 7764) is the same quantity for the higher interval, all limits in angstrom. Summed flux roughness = 0.71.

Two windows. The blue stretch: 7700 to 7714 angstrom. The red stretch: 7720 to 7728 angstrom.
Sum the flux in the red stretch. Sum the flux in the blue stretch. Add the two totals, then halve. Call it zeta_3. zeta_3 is 59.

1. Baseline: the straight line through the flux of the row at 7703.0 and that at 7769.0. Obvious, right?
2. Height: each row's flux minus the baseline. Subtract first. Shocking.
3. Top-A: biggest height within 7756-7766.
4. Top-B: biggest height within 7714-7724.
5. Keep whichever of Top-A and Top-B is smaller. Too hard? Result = 1.21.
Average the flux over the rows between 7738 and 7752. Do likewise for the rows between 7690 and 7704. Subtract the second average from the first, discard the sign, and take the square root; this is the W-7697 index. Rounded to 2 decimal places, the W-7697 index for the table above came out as 0.29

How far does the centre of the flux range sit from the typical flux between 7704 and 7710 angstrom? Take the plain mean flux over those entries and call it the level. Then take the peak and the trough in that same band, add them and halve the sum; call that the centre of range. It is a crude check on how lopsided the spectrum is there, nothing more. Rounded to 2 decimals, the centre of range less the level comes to 0.23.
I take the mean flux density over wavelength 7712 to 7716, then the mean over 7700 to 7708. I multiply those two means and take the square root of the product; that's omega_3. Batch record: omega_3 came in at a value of 10.72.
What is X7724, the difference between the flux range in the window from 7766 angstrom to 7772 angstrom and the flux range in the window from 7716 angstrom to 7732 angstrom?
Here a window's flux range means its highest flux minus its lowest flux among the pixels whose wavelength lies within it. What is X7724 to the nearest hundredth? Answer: -1.16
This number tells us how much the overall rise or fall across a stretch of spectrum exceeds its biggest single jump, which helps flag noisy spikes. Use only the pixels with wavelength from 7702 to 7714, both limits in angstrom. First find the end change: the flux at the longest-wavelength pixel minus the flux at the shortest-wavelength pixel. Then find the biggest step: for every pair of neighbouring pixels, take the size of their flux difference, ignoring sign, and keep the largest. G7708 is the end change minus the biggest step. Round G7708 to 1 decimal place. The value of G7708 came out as -1.4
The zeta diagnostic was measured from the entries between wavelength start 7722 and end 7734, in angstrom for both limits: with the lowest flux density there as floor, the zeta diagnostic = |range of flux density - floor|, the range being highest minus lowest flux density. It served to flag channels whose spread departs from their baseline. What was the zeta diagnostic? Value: 6.7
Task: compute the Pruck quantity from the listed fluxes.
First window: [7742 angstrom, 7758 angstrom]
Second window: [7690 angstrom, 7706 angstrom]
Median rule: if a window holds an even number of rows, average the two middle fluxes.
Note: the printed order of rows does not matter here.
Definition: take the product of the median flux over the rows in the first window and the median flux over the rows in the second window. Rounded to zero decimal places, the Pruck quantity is 115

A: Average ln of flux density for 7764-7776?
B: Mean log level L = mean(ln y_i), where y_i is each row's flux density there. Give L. 2.36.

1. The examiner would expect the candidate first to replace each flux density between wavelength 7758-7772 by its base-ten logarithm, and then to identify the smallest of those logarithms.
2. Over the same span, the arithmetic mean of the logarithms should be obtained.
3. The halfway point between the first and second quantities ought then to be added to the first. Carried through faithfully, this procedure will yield 1.99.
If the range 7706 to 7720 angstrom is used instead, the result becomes 2.00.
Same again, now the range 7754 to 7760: 2.06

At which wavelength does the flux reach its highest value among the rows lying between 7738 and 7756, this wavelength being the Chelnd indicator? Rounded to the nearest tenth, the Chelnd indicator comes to 7755.0 angstrom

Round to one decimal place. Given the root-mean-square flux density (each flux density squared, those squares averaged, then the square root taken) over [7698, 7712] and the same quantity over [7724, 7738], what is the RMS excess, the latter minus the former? -1.0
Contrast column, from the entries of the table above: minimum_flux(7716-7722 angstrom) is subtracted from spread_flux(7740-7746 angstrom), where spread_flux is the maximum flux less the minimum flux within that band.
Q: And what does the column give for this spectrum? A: -9.3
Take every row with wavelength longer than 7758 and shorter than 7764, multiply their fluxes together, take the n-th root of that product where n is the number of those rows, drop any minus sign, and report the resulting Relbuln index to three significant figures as 10.6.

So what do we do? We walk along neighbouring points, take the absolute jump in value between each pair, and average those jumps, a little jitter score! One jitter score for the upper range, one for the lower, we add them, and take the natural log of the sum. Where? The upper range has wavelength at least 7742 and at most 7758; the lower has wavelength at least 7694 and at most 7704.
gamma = 0.53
